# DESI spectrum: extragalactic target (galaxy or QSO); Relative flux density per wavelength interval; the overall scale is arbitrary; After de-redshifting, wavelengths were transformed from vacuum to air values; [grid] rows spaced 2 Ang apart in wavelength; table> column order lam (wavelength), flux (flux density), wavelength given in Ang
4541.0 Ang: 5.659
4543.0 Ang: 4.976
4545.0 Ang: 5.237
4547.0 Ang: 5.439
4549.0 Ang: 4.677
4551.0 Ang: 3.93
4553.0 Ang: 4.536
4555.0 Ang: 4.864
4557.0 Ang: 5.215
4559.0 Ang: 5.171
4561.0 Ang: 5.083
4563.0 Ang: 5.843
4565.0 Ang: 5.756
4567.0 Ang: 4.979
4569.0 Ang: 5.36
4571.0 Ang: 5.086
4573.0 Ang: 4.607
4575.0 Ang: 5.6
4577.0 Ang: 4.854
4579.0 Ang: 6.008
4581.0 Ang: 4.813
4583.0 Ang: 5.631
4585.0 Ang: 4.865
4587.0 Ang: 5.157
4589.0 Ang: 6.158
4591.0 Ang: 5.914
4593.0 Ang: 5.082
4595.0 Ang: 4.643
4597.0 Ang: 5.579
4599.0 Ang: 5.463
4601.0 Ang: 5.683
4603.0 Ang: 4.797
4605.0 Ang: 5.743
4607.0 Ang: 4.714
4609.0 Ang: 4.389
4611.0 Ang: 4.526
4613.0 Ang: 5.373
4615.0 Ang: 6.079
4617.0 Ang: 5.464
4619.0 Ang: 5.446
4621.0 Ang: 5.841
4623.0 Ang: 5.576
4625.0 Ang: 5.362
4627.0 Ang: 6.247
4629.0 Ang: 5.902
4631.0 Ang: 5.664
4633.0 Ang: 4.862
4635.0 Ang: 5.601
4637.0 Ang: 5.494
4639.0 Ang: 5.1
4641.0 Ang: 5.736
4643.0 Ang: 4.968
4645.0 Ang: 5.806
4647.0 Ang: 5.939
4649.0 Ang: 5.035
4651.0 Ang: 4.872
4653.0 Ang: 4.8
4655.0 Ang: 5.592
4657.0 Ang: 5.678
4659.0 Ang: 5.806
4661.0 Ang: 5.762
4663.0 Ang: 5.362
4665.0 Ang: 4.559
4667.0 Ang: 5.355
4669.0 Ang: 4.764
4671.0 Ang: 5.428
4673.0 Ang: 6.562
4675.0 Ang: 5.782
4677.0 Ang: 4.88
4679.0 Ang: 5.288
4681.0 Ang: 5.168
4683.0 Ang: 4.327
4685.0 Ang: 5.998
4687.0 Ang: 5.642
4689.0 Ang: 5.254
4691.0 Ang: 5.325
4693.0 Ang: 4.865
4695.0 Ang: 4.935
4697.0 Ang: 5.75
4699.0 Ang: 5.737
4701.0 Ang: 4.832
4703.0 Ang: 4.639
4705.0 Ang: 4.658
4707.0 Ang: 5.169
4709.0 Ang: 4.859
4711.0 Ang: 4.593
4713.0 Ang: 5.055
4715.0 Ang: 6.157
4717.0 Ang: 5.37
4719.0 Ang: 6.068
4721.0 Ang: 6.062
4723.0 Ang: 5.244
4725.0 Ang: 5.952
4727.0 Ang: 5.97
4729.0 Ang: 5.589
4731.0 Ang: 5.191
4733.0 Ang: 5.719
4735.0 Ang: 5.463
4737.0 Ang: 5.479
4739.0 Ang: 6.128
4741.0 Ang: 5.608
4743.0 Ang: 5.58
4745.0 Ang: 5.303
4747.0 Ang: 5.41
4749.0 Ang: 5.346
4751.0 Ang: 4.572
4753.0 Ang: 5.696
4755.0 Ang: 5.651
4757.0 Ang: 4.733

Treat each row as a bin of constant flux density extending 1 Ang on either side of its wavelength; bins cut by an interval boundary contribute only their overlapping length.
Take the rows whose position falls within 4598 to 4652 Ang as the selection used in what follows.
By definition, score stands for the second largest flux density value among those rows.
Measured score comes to 6.079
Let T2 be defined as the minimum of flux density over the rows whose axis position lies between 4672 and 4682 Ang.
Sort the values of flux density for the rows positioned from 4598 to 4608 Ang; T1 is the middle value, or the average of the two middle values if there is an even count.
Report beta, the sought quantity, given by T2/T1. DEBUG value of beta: 0.89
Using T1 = 5.5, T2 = 4.88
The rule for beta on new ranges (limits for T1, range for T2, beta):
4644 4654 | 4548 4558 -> 0.78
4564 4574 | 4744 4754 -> 0.90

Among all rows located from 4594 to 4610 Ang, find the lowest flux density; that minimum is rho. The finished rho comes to 4.389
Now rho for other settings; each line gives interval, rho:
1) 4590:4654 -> 4.389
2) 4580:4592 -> 4.813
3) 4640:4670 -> 4.559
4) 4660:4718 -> 4.327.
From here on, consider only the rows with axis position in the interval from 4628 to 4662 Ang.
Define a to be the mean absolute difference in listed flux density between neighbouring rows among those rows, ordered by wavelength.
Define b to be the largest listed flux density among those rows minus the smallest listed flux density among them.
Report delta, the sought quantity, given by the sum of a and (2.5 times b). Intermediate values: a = 0.428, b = 1.1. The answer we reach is 3.3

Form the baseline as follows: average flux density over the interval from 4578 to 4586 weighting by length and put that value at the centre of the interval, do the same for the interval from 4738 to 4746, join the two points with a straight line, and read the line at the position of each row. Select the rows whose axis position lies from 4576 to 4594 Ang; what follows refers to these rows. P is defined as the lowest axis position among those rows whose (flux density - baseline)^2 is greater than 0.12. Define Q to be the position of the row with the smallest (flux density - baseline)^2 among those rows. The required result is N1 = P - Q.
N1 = -10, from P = 4577.0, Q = 4587.0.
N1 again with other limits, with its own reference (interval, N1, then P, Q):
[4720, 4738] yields -8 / 4721.0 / 4729.0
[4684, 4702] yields -2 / 4685.0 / 4687.0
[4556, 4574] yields -6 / 4563.0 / 4569.0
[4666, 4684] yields -2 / 4669.0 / 4671.0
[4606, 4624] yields -6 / 4607.0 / 4613.0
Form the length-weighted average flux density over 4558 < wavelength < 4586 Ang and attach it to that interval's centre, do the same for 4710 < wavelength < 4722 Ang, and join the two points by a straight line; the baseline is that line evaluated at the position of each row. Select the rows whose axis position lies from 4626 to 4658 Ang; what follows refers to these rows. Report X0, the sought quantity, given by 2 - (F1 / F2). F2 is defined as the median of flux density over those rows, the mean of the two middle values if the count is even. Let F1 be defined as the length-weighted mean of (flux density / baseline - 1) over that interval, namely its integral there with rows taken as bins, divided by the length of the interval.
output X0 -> 1.998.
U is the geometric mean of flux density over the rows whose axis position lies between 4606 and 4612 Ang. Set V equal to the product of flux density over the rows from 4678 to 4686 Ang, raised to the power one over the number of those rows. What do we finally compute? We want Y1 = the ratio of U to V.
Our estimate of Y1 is 0.88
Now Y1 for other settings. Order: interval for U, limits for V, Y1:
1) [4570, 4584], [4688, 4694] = 1.01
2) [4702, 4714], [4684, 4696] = 0.91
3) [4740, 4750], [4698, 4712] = 1.11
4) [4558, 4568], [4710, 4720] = 0.99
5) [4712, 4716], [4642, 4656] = 1.06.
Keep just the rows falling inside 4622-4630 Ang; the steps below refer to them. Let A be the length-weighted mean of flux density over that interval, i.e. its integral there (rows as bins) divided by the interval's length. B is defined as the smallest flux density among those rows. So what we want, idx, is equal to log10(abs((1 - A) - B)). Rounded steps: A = 5.77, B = 5.362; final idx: 1.01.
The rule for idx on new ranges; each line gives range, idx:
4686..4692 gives 0.99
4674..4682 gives 0.96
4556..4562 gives 0.97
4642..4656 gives 0.96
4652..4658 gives 0.96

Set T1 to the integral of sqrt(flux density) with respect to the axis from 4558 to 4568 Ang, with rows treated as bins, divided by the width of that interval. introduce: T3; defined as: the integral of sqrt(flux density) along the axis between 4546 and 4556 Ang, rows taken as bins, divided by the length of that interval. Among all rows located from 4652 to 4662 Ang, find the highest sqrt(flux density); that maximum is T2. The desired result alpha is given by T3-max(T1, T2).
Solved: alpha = -0.25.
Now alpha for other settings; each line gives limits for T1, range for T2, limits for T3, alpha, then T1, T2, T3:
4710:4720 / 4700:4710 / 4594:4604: -0.05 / 2.33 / 2.27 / 2.29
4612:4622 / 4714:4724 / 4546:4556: -0.32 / 2.37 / 2.48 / 2.16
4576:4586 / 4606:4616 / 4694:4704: -0.19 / 2.29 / 2.47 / 2.27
